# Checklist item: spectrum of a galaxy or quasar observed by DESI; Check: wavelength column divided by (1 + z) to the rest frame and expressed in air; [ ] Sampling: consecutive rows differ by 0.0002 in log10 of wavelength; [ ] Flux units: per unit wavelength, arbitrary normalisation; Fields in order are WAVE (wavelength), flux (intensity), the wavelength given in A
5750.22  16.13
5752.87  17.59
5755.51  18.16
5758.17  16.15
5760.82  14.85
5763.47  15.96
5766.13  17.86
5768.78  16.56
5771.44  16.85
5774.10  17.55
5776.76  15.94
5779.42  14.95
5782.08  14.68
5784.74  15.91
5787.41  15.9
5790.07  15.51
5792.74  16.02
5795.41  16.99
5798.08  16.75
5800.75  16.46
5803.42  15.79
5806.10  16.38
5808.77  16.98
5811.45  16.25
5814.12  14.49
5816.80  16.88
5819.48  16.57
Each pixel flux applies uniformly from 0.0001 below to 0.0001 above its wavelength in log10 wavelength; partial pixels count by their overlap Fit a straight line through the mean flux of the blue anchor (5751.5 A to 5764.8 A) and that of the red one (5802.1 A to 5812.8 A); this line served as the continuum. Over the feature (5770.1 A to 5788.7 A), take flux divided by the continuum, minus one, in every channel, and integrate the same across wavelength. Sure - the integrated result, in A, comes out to -0.6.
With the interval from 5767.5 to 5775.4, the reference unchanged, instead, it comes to 0.2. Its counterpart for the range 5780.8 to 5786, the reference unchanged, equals -0.4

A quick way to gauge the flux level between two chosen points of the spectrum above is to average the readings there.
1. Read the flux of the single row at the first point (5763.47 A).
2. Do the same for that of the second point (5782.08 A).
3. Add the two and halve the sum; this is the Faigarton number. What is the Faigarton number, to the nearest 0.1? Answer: 15.3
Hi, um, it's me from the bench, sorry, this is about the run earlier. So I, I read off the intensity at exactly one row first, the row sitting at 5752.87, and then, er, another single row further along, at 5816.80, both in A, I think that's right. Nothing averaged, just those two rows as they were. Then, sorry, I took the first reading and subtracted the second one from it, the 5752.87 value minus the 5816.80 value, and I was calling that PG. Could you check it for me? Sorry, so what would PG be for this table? 0.7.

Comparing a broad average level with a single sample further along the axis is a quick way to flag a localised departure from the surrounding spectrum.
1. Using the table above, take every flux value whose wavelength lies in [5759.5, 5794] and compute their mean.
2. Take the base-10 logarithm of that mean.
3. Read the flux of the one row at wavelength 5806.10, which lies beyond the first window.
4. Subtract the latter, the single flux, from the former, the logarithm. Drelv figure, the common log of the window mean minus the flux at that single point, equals -15.2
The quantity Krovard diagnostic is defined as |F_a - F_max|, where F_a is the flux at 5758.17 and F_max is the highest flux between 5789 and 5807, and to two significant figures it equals 0.84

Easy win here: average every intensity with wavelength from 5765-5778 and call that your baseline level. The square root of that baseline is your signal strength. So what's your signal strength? 4.117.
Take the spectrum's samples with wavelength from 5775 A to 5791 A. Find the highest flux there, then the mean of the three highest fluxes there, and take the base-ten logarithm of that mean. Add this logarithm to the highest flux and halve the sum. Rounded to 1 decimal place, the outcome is 8.6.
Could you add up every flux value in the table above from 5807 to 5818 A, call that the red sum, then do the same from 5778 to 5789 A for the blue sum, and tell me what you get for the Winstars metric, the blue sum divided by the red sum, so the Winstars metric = 0.95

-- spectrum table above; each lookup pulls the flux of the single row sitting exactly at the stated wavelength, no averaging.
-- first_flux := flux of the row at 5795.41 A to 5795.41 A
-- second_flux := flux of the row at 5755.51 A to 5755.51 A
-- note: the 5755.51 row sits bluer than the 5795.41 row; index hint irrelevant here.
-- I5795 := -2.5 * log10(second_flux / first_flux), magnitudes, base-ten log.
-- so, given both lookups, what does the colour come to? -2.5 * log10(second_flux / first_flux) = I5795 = -0.07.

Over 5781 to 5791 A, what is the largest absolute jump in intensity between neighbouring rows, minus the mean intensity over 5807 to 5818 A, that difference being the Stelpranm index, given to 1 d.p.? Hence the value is -14.9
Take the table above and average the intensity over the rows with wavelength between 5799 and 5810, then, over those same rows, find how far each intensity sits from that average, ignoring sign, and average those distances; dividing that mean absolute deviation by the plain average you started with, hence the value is 0.019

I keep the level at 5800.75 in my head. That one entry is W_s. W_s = 16.46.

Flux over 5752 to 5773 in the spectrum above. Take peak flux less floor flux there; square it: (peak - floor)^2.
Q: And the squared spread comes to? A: 11.0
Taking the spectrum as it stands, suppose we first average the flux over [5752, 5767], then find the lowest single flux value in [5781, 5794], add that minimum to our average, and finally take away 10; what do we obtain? 21.4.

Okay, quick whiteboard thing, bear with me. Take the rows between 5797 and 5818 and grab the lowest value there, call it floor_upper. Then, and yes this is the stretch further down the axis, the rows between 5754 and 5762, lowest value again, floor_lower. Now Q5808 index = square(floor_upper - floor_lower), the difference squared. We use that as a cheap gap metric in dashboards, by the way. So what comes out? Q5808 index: 0.13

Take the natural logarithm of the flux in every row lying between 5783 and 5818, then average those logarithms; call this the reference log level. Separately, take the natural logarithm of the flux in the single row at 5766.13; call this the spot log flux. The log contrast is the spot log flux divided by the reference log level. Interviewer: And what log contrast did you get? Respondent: 1.036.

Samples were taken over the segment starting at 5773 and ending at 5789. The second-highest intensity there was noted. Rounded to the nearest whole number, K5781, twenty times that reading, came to 319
